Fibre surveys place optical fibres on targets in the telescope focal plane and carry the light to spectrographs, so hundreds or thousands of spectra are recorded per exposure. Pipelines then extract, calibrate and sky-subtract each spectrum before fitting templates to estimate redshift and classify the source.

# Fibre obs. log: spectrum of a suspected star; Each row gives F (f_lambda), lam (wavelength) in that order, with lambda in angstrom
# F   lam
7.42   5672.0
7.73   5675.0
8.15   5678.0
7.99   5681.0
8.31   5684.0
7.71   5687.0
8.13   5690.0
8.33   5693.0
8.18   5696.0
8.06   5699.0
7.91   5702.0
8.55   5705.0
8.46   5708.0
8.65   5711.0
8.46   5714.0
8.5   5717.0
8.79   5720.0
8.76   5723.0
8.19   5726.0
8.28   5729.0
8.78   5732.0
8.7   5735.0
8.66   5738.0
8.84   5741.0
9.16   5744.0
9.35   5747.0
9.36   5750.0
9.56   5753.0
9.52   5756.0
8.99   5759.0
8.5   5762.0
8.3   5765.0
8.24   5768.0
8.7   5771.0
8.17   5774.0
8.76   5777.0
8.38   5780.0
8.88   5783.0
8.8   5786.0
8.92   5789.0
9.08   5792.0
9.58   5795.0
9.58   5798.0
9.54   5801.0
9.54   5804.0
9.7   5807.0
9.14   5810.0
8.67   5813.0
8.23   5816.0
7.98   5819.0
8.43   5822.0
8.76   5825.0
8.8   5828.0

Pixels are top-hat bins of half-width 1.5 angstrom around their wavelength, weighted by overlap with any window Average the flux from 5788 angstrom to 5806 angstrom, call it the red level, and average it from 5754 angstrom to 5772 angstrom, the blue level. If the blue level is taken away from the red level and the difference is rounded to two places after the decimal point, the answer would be 0.66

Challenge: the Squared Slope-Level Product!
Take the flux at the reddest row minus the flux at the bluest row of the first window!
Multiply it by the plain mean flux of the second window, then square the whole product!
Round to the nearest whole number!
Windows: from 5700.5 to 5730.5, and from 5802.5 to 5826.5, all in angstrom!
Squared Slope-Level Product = 11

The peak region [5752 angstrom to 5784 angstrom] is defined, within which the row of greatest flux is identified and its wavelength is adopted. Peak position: 5753.0 angstrom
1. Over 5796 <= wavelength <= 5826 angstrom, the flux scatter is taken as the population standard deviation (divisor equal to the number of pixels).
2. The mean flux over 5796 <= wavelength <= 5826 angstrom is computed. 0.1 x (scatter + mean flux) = 0.96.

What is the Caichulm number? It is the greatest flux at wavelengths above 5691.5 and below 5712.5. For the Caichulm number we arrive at 8.65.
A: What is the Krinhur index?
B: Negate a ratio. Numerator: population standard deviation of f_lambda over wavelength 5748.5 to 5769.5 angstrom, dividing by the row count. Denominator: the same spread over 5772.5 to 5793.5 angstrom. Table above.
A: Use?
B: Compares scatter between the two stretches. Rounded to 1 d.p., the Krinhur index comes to -1.8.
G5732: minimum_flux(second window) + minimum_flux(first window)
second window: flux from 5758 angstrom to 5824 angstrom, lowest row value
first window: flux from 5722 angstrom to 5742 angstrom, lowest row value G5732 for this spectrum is 16.2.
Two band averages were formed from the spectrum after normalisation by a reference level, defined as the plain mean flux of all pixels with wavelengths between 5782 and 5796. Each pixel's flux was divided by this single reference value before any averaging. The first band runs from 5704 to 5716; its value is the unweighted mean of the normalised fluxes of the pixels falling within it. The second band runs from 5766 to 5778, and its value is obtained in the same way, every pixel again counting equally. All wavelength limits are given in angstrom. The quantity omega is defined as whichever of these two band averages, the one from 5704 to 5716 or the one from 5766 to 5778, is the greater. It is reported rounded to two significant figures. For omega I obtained 0.94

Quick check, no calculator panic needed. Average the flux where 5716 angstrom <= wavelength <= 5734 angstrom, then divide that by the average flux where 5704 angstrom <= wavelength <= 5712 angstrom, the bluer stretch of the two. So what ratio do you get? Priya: 1.00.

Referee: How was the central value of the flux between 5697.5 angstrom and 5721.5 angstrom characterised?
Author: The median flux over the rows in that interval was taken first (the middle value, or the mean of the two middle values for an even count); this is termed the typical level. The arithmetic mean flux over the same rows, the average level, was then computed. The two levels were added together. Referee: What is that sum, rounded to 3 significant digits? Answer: 16.9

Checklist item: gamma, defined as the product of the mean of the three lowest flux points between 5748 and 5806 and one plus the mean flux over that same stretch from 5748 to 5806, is 82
